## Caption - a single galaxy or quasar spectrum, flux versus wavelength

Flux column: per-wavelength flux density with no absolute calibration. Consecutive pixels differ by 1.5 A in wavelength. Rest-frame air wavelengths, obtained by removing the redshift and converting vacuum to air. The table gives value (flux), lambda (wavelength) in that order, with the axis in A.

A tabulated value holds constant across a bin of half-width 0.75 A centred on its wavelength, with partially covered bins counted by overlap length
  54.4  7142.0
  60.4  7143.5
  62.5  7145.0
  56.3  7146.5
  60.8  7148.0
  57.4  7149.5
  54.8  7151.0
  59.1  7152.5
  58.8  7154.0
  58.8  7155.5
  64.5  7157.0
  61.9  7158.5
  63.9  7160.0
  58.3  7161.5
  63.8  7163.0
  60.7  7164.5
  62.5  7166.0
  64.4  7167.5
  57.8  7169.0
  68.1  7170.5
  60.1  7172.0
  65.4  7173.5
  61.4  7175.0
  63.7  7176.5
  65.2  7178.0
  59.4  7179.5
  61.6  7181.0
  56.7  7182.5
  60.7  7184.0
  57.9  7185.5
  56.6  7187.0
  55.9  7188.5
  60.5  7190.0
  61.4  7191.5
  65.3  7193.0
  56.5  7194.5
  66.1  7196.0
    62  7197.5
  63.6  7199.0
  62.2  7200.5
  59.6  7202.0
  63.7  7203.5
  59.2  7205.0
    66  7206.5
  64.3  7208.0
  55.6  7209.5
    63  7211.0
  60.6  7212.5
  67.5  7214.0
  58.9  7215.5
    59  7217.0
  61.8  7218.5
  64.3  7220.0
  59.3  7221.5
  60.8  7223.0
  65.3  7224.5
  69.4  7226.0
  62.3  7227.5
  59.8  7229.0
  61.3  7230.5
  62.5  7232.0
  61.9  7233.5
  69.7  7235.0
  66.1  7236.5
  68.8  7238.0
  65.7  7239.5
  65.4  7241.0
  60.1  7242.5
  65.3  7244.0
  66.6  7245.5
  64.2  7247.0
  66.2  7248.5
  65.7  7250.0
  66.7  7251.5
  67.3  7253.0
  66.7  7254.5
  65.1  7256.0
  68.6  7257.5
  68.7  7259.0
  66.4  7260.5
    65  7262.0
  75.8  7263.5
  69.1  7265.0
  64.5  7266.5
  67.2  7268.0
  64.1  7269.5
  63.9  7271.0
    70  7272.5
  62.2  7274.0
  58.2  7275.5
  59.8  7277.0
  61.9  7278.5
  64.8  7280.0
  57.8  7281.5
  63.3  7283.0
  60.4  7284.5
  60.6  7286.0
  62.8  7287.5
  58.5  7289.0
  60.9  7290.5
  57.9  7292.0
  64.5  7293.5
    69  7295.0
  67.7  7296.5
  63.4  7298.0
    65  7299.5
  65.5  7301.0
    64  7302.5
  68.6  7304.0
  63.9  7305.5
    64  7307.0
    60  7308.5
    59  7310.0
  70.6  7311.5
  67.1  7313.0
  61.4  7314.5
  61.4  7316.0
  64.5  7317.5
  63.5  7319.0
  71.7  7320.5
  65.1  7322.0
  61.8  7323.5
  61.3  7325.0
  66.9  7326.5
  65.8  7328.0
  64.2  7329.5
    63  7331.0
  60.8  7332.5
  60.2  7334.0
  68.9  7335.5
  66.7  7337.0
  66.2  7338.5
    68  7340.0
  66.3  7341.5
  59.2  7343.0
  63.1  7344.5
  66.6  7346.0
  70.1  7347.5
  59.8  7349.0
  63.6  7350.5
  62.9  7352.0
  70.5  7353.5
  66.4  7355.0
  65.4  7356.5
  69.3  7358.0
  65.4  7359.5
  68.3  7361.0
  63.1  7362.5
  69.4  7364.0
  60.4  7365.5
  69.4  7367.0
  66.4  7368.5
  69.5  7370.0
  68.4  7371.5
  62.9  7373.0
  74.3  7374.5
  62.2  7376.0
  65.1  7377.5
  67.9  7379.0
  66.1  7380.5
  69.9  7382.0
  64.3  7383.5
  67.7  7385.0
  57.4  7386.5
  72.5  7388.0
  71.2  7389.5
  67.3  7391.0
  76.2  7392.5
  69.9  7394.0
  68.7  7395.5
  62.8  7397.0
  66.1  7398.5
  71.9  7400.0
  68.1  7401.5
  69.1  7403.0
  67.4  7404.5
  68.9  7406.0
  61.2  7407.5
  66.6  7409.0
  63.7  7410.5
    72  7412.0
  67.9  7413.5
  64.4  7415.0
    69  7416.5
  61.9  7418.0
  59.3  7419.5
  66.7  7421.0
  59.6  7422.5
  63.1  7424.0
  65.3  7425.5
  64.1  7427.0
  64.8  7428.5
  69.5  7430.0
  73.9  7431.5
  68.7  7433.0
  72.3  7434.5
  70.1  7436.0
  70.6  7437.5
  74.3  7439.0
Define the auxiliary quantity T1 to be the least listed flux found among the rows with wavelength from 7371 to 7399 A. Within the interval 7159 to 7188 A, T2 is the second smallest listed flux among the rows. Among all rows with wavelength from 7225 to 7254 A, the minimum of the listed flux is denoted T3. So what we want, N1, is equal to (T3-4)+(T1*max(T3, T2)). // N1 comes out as 3488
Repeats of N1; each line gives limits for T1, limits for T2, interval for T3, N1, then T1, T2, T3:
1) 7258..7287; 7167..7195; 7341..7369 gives 3477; 57.8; 56.5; 59.2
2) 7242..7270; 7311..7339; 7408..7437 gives 3709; 60.1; 60.8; 59.3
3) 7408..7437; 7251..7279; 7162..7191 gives 3598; 59.3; 59.8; 55.9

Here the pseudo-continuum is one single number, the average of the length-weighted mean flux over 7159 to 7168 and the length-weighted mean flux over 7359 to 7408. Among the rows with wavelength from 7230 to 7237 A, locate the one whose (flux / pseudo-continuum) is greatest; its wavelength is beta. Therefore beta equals 7235.0 A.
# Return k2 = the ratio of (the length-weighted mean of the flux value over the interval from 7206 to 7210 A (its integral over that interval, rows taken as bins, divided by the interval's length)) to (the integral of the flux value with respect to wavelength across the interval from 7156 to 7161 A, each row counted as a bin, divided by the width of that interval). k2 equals 0.99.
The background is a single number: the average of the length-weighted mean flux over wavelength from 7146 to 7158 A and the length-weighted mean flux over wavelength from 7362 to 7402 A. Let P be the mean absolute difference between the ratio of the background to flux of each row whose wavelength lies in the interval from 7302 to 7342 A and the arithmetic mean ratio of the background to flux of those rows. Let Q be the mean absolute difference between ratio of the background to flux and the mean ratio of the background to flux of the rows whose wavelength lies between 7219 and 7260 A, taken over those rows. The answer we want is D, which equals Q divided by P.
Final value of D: 0.9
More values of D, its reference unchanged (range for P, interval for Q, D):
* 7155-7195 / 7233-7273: 0.6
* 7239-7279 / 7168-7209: 1.3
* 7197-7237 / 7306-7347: 1.1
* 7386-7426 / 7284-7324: 0.8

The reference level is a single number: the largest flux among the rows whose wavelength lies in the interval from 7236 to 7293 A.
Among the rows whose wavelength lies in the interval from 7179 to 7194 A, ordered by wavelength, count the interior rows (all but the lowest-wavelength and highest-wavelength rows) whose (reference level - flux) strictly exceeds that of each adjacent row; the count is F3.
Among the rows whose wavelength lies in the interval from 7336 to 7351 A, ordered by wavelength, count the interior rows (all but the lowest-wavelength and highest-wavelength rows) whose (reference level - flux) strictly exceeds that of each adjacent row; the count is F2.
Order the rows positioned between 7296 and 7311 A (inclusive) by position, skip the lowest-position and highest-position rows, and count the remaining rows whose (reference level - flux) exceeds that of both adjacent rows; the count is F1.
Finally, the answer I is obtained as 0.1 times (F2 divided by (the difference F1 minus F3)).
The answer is 0.30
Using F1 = 3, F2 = 3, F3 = 2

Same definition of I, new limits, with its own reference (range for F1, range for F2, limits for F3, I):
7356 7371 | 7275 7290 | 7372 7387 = 0.20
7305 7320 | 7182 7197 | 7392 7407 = -0.10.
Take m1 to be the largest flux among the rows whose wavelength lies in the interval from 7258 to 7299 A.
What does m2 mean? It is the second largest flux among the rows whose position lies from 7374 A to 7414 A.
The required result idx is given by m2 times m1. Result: 5632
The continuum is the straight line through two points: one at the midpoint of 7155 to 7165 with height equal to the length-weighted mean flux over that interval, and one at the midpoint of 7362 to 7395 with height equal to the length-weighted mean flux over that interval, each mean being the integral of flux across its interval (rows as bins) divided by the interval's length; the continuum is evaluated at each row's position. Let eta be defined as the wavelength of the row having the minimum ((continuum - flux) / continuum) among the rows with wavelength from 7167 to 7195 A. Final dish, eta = 7170.5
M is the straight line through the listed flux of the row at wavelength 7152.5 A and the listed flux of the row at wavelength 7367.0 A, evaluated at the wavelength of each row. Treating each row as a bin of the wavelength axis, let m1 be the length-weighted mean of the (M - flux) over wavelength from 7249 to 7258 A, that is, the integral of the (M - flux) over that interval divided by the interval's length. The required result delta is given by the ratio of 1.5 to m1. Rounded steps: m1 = -3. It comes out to -0.6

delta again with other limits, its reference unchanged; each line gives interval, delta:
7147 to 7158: -22.0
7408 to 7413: 0.3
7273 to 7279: 0.4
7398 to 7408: 0.4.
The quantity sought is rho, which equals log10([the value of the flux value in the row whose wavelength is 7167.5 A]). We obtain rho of 1.81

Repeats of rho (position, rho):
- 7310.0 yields 1.77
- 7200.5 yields 1.79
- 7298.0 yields 1.80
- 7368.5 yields 1.82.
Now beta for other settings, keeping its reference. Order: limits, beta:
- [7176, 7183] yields 7178.0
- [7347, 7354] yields 7353.5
